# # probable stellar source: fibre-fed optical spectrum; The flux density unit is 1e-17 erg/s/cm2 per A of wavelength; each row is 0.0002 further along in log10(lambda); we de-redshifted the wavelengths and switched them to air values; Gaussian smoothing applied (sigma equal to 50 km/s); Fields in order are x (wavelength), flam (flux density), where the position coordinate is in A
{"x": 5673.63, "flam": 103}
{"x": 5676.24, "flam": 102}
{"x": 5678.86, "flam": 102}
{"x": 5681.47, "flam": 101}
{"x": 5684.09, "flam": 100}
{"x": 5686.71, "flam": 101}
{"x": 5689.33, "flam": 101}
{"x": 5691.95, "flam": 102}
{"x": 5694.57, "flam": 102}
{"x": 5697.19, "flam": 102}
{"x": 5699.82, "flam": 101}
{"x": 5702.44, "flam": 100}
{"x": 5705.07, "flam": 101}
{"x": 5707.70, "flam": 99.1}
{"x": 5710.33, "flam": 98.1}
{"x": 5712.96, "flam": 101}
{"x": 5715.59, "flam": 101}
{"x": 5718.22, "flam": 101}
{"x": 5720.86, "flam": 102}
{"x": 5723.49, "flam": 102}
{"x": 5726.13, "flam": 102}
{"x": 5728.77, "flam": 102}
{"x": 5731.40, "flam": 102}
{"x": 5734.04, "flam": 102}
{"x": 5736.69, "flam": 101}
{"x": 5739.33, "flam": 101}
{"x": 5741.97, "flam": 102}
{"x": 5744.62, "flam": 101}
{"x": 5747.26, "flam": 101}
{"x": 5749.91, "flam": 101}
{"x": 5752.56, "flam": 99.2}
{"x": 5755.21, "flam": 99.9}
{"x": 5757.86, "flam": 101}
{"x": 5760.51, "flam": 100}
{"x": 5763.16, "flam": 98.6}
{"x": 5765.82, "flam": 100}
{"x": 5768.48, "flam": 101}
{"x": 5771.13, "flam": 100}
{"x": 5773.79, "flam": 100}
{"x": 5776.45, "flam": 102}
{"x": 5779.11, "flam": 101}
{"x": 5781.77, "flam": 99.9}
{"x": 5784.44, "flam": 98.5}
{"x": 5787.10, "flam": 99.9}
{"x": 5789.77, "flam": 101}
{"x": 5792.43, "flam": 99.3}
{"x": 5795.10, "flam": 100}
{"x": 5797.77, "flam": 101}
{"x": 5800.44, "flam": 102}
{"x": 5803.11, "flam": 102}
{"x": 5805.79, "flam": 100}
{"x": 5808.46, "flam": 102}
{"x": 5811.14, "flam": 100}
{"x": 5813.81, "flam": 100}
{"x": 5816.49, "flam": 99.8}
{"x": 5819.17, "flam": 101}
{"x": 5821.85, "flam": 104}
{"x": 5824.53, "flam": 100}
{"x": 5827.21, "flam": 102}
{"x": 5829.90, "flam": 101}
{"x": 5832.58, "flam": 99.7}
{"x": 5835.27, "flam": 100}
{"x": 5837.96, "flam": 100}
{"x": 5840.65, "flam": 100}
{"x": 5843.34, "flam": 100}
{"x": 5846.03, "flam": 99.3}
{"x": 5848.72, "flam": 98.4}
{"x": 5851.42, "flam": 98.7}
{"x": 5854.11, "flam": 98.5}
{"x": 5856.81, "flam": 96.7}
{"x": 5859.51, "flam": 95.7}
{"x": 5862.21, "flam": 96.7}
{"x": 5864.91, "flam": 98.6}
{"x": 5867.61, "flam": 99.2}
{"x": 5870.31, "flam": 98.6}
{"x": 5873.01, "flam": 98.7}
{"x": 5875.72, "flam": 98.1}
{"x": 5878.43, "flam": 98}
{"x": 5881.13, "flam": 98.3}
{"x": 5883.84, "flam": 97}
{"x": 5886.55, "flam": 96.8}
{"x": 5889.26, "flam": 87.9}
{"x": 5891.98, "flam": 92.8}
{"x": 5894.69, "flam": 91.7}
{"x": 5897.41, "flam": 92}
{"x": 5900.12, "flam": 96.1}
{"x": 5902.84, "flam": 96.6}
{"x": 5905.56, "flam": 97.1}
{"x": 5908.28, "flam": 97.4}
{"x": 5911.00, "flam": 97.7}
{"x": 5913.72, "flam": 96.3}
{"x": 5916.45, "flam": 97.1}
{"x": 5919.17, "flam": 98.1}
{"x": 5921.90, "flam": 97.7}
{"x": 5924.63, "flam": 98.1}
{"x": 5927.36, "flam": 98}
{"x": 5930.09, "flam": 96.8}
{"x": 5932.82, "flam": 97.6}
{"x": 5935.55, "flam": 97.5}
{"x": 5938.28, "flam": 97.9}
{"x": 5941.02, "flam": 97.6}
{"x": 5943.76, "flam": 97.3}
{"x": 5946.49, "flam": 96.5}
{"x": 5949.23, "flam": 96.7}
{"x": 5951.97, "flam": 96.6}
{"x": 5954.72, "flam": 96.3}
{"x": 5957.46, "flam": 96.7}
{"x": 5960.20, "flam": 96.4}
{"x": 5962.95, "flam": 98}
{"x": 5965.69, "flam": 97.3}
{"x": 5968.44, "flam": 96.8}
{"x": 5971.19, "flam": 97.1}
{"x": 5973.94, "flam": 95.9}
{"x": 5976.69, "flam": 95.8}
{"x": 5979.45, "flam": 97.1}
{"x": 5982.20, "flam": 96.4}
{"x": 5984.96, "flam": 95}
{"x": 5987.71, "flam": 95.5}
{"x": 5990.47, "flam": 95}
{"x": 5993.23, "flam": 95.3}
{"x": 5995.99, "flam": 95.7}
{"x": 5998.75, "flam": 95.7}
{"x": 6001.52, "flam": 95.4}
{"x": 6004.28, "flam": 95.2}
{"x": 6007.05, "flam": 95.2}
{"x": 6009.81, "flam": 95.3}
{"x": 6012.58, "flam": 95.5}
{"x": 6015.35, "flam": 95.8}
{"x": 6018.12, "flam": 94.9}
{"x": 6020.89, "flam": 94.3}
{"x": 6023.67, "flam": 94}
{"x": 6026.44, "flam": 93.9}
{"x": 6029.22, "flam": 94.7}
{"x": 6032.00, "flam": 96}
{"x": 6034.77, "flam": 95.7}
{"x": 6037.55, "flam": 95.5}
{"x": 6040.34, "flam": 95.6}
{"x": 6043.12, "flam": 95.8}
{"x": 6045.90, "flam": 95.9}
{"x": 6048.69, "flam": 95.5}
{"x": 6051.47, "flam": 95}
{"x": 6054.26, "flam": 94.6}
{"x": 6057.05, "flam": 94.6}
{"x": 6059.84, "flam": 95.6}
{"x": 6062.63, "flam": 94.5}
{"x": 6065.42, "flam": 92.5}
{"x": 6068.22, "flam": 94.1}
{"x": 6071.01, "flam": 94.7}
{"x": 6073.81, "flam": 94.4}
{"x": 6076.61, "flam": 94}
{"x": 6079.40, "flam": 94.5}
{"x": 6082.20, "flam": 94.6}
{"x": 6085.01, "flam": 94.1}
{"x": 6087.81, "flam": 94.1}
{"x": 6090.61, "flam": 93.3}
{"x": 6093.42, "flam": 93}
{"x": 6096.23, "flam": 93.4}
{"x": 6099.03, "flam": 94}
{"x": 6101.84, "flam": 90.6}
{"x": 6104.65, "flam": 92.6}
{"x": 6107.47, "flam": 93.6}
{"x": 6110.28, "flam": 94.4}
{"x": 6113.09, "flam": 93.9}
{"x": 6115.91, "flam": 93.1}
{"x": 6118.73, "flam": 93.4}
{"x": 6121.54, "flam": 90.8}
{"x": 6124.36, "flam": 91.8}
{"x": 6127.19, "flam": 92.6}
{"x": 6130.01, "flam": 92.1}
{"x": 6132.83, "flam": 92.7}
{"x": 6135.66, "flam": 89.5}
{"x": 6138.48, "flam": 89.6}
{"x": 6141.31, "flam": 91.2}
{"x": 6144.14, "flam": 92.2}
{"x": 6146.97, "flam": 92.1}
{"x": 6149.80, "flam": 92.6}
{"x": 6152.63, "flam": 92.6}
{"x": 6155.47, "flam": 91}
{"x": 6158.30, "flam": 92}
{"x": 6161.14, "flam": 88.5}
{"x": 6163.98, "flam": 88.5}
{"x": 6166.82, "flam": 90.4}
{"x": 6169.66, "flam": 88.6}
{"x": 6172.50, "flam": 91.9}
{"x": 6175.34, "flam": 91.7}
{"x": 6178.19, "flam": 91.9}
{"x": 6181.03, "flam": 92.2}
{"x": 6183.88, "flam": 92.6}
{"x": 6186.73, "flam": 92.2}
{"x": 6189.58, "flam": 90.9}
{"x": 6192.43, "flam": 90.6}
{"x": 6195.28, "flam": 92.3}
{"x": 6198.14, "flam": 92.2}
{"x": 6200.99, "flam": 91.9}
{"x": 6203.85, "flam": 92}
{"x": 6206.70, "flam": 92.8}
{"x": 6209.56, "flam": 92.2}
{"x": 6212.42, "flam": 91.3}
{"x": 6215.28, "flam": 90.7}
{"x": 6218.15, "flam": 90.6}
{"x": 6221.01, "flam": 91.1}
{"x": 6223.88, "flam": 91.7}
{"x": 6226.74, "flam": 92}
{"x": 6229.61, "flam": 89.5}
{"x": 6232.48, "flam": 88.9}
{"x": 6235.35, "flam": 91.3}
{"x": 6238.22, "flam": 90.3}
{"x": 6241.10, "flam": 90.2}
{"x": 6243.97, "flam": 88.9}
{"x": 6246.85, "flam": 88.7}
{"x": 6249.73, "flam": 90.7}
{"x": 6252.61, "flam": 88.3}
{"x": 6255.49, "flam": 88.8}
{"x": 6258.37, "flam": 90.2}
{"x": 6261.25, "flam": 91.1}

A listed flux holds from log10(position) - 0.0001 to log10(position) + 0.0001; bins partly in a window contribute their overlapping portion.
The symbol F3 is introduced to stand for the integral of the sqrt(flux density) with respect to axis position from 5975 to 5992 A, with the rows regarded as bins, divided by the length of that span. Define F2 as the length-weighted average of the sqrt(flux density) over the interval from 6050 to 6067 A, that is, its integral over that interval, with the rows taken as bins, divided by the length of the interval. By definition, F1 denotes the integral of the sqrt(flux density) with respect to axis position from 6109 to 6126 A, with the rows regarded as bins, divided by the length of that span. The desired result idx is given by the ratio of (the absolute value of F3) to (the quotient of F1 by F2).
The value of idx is 9.87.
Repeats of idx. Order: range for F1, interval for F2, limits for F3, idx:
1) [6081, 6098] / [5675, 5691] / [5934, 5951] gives 10.25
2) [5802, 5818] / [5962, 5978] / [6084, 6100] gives 9.50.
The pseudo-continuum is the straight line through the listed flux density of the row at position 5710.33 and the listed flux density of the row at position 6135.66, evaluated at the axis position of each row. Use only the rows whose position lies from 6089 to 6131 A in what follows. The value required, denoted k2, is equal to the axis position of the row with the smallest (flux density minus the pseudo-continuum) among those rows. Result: 6101.84 A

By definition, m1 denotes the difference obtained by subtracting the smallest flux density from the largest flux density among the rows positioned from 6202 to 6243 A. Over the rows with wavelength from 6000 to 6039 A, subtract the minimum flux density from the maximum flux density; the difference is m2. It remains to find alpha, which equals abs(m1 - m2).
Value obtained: 1.8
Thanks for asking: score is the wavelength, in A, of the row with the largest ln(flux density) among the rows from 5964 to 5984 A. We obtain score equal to 5965.69 A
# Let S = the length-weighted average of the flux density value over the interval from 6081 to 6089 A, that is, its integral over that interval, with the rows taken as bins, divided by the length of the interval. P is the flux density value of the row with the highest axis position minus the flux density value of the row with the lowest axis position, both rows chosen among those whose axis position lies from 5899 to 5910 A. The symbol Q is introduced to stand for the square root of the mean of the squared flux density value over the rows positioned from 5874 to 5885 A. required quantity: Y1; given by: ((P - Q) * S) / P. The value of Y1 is -6996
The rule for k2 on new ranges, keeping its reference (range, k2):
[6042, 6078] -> 6065.42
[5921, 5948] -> 5930.09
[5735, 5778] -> 5763.16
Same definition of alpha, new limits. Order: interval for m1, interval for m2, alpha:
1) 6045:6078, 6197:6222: 1.2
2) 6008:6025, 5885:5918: 8.0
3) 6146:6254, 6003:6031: 2.6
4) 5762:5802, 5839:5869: 0.8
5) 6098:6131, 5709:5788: 0.1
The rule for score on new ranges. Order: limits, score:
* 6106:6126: 6110.28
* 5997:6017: 6015.35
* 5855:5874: 5867.61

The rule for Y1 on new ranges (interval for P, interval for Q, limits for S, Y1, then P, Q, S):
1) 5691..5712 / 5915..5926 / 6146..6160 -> 2398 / -3.9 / 98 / 92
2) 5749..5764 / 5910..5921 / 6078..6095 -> 3902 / -2.4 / 97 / 94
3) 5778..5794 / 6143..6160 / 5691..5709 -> 5571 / -1.7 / 92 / 101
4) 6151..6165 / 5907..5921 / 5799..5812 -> 2504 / -4.1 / 97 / 101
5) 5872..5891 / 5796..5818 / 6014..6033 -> 979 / -10.8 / 101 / 95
